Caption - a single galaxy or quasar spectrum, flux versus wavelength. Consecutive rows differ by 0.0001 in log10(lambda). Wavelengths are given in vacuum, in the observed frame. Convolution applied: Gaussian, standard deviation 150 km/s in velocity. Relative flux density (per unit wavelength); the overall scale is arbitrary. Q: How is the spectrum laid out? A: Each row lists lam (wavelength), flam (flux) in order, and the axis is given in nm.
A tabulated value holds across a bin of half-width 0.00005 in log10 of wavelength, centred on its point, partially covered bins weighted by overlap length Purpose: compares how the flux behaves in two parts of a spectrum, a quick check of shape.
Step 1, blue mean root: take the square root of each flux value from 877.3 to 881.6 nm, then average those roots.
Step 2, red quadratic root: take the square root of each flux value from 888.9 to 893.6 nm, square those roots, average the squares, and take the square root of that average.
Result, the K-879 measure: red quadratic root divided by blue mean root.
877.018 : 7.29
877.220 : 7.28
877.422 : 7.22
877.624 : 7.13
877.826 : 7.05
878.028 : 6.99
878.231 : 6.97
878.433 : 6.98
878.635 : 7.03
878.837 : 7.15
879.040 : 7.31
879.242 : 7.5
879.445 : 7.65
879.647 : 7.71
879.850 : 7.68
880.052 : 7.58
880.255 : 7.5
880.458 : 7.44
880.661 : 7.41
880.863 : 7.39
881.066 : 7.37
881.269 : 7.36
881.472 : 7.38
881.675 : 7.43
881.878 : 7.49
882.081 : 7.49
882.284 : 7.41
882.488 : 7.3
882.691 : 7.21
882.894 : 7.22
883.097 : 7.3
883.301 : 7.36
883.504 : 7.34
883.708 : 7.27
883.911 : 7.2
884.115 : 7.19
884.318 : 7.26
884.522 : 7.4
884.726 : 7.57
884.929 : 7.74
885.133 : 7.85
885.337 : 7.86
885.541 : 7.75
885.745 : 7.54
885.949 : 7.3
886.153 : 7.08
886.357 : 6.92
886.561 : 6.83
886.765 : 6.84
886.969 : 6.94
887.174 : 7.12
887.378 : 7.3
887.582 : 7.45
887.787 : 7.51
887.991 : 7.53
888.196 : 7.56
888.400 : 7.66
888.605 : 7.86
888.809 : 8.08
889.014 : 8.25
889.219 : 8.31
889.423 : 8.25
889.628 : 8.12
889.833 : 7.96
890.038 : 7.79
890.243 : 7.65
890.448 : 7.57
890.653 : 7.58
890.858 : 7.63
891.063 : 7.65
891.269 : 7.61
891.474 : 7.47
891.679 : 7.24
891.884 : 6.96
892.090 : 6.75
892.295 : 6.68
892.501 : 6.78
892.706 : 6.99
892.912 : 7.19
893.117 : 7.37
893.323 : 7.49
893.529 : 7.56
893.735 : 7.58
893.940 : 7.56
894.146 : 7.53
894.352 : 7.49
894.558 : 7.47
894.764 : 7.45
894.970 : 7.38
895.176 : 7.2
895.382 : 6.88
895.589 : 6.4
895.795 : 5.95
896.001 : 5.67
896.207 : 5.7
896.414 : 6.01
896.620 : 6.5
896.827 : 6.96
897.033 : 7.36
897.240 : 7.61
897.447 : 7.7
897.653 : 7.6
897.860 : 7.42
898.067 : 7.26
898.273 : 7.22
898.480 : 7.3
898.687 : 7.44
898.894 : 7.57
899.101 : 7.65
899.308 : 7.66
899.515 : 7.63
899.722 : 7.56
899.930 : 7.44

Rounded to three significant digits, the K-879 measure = 1.01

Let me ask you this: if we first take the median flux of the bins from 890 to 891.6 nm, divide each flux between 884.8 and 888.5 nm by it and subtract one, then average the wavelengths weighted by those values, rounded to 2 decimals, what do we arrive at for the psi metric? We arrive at 886.97 nm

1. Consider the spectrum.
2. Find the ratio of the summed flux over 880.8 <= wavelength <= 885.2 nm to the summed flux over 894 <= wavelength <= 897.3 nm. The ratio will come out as 1.5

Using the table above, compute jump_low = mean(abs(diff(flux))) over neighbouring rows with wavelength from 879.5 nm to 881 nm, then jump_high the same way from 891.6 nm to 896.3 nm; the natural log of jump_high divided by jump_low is 1.1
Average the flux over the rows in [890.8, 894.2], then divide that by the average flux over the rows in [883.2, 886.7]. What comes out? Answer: 0.99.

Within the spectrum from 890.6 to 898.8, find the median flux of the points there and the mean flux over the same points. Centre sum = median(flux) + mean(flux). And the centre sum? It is 14.50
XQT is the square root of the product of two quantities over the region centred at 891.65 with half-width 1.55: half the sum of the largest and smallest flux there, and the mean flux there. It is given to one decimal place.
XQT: 7.2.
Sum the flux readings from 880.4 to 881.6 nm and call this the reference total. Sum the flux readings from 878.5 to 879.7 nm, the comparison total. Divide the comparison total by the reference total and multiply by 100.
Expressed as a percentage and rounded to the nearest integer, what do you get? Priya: 100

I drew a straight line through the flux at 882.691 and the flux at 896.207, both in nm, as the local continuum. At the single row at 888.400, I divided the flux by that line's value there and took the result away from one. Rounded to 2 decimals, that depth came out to -0.17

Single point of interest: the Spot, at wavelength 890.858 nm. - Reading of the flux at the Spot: 7.63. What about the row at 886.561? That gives 6.83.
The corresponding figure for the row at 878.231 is 6.97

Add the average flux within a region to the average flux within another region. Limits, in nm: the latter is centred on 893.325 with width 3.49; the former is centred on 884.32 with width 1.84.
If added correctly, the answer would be 14.7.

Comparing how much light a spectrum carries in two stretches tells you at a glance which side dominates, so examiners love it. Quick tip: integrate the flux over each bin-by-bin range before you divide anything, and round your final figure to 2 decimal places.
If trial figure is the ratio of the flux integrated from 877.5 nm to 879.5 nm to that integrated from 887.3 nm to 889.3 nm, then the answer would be 0.92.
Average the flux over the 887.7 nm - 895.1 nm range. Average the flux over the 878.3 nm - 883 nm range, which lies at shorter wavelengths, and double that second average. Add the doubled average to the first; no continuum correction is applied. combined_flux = 22.3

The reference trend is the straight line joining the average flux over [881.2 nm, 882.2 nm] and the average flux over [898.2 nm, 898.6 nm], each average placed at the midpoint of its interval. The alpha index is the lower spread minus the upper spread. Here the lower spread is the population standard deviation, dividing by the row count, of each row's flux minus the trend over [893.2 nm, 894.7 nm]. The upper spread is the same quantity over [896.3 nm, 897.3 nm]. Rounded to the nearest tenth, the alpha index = -0.5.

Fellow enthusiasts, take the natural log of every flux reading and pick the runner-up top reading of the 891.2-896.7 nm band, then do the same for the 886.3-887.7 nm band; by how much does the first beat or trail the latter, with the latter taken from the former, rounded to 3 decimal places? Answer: 0.038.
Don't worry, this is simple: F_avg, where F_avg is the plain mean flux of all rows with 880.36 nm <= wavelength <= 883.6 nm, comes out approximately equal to 7.37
